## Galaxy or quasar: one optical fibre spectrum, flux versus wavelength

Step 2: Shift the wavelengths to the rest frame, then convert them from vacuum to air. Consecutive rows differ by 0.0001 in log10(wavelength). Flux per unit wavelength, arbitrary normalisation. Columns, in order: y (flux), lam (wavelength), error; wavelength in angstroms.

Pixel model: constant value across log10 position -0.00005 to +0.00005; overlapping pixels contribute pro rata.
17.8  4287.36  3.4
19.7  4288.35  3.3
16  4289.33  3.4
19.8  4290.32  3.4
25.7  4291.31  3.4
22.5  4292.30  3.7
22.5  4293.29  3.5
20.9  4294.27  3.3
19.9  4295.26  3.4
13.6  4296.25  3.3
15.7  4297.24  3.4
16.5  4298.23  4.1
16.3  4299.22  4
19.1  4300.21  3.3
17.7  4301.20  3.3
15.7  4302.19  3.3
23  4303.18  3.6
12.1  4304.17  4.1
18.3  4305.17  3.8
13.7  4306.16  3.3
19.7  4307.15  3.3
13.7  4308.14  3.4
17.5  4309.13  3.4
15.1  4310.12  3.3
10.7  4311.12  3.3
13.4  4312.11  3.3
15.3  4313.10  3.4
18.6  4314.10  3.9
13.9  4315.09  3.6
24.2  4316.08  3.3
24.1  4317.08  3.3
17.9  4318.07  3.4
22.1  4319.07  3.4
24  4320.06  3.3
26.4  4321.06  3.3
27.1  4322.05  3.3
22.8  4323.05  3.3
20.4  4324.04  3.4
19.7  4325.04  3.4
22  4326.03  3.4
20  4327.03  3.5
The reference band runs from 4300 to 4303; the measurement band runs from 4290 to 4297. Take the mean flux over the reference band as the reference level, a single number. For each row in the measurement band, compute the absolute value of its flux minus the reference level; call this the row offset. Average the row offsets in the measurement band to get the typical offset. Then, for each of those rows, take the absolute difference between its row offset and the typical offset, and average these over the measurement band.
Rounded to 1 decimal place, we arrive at 1.5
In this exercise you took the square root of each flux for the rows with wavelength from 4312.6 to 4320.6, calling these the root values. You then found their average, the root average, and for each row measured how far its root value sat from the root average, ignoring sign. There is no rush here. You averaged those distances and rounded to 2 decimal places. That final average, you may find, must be 0.41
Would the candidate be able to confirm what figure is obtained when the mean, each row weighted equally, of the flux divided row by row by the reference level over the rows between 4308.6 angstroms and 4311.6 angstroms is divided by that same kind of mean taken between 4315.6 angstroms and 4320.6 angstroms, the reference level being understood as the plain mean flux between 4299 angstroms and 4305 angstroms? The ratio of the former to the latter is 0.64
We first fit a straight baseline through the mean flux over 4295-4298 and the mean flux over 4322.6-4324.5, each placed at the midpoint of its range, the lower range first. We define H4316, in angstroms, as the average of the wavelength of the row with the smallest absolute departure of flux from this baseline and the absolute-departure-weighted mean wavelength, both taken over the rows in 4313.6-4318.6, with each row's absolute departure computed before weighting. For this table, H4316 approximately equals 4315.1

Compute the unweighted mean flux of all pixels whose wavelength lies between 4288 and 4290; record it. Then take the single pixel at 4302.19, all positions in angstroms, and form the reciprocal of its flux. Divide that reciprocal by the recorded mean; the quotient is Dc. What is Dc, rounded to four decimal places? 0.0036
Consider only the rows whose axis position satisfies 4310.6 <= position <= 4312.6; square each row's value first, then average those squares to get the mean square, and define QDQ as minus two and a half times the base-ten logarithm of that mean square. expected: -5.42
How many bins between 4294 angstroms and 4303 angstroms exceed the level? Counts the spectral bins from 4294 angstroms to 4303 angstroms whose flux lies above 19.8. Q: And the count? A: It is 2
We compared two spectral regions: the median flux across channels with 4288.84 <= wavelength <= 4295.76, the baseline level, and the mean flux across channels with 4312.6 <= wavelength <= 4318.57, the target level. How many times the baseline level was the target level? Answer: 0.909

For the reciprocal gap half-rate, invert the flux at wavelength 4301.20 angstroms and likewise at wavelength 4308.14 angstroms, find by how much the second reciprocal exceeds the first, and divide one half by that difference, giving 30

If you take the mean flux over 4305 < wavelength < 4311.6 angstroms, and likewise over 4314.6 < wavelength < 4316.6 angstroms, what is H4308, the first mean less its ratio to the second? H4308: 15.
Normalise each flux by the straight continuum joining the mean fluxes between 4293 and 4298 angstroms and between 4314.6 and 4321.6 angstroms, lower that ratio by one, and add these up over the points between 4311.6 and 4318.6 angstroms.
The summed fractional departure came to -1.0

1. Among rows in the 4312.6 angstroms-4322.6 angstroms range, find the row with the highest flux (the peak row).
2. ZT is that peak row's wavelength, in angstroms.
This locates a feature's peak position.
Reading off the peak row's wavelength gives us 4322.05 angstroms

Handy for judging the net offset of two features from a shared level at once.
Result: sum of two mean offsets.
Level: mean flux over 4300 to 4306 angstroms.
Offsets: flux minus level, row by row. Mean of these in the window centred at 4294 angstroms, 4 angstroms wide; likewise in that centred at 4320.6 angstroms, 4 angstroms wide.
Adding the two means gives 11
